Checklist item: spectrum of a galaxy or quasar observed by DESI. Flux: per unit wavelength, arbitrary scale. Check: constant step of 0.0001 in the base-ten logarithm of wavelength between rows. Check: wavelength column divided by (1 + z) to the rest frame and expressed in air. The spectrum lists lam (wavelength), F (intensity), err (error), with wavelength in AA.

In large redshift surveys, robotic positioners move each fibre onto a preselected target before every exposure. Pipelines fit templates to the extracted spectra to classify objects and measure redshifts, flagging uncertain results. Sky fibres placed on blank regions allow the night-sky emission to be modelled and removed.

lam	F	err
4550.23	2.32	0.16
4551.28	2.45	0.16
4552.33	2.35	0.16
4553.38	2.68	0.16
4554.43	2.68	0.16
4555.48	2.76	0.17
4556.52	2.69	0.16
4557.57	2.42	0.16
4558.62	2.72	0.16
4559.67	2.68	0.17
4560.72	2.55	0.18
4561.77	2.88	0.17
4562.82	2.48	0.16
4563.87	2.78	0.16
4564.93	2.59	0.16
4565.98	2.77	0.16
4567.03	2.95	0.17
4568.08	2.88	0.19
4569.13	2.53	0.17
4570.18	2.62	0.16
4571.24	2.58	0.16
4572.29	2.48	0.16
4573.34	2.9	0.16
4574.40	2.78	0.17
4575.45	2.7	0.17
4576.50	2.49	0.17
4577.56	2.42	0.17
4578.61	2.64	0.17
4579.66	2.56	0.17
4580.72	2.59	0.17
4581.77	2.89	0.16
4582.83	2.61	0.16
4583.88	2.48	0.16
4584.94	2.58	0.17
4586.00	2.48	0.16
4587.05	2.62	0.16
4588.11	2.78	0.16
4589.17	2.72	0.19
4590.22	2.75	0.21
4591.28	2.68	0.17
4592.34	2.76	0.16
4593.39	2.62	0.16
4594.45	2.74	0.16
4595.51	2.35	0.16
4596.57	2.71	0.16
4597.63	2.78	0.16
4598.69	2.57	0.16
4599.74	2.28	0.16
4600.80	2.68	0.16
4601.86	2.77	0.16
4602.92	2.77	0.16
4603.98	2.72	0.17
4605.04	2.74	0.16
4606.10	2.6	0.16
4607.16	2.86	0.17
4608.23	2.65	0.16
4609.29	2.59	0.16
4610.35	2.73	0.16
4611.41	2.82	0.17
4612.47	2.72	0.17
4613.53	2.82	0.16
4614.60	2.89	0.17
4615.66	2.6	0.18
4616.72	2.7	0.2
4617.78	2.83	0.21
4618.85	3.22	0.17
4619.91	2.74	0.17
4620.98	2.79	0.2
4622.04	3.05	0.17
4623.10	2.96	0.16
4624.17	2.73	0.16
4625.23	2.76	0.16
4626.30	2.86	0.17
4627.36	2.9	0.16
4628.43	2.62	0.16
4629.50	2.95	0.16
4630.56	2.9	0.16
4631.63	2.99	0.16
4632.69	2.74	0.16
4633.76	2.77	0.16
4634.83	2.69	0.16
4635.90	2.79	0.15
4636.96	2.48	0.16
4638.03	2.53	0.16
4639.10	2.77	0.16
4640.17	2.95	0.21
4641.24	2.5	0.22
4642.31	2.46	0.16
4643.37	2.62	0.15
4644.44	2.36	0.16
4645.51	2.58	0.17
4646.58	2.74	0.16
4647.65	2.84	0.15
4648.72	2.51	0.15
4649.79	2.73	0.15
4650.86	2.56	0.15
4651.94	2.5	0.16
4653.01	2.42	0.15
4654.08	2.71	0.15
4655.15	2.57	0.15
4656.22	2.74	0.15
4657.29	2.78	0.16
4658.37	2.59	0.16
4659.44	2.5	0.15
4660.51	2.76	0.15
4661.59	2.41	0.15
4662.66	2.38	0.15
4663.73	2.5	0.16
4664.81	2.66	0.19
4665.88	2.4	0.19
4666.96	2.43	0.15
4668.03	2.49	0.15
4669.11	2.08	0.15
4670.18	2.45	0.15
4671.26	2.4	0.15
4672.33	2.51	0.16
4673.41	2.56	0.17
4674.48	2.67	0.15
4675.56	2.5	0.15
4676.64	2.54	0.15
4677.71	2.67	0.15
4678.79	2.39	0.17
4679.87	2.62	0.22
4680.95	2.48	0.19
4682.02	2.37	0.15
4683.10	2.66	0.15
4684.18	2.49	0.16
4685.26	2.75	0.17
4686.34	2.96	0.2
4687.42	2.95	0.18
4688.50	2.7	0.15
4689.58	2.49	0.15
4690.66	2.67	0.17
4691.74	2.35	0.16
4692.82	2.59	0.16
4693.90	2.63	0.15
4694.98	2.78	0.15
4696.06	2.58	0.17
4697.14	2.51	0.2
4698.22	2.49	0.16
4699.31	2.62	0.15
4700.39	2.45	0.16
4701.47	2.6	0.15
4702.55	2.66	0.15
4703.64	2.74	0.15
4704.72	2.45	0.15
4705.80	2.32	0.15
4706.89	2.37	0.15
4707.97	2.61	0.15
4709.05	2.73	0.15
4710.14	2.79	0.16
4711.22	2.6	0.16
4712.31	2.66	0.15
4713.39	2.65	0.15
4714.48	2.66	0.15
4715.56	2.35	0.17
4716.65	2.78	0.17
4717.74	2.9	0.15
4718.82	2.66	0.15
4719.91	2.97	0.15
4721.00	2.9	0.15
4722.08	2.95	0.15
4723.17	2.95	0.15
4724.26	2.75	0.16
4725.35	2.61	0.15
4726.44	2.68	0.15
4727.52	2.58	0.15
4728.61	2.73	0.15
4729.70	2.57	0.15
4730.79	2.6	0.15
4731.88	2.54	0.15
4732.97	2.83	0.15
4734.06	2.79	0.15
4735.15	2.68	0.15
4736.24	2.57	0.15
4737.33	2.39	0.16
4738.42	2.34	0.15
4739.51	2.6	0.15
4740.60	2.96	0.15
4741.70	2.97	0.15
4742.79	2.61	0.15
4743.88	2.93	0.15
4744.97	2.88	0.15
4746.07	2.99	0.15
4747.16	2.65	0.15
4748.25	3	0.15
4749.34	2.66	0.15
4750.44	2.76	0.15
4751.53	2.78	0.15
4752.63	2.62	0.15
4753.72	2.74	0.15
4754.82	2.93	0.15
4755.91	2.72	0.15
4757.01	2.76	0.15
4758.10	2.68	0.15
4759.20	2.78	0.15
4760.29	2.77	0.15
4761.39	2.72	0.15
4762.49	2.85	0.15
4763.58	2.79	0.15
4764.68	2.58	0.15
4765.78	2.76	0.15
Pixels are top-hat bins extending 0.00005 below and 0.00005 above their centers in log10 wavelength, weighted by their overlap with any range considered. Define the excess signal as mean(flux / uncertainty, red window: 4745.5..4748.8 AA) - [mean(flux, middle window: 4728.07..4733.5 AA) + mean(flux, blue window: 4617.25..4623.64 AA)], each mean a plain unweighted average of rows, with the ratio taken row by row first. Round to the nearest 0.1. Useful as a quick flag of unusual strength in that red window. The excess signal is 13.6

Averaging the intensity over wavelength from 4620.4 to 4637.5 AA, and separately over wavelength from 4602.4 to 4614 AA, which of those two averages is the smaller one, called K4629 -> 2.73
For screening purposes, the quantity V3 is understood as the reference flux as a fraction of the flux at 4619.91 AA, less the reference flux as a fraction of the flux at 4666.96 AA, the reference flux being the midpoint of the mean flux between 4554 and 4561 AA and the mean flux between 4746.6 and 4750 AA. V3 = -0.13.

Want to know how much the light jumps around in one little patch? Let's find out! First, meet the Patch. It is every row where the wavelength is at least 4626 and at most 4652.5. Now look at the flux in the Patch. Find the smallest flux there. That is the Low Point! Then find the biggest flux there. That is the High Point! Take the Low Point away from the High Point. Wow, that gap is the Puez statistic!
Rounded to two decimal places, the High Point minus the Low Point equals 0.63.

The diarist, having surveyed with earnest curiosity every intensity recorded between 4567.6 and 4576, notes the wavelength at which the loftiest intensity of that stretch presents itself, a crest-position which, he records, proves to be 4573.34 AA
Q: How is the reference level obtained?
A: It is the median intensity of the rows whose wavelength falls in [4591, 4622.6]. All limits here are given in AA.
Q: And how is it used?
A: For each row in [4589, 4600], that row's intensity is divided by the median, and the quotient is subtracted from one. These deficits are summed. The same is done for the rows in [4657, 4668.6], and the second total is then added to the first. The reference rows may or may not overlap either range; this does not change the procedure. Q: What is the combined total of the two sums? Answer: 1.2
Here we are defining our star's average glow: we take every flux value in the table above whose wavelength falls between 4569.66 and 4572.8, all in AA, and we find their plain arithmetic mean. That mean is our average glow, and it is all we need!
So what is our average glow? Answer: 2.56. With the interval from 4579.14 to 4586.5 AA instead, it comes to 2.60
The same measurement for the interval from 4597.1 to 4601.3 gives 2.58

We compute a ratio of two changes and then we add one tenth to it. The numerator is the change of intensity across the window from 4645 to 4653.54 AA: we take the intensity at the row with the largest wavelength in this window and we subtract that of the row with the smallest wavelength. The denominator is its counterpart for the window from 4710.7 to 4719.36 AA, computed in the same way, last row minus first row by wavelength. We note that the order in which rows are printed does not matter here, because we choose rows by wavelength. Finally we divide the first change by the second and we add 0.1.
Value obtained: -3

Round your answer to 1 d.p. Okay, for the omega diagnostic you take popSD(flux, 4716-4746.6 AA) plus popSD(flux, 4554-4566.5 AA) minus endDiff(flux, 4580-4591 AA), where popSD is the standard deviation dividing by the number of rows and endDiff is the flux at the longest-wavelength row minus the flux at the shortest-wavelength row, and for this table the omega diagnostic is 0.1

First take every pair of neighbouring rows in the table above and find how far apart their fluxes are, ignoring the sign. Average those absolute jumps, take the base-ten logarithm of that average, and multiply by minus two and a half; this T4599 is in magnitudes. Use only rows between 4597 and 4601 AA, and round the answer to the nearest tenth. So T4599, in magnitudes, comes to 1.3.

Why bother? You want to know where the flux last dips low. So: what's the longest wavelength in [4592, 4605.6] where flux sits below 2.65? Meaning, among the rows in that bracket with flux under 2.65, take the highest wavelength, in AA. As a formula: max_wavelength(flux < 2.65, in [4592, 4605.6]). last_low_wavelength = 4599.74 AA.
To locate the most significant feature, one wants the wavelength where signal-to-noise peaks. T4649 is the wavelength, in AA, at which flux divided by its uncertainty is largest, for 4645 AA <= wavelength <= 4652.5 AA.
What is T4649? 4647.65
